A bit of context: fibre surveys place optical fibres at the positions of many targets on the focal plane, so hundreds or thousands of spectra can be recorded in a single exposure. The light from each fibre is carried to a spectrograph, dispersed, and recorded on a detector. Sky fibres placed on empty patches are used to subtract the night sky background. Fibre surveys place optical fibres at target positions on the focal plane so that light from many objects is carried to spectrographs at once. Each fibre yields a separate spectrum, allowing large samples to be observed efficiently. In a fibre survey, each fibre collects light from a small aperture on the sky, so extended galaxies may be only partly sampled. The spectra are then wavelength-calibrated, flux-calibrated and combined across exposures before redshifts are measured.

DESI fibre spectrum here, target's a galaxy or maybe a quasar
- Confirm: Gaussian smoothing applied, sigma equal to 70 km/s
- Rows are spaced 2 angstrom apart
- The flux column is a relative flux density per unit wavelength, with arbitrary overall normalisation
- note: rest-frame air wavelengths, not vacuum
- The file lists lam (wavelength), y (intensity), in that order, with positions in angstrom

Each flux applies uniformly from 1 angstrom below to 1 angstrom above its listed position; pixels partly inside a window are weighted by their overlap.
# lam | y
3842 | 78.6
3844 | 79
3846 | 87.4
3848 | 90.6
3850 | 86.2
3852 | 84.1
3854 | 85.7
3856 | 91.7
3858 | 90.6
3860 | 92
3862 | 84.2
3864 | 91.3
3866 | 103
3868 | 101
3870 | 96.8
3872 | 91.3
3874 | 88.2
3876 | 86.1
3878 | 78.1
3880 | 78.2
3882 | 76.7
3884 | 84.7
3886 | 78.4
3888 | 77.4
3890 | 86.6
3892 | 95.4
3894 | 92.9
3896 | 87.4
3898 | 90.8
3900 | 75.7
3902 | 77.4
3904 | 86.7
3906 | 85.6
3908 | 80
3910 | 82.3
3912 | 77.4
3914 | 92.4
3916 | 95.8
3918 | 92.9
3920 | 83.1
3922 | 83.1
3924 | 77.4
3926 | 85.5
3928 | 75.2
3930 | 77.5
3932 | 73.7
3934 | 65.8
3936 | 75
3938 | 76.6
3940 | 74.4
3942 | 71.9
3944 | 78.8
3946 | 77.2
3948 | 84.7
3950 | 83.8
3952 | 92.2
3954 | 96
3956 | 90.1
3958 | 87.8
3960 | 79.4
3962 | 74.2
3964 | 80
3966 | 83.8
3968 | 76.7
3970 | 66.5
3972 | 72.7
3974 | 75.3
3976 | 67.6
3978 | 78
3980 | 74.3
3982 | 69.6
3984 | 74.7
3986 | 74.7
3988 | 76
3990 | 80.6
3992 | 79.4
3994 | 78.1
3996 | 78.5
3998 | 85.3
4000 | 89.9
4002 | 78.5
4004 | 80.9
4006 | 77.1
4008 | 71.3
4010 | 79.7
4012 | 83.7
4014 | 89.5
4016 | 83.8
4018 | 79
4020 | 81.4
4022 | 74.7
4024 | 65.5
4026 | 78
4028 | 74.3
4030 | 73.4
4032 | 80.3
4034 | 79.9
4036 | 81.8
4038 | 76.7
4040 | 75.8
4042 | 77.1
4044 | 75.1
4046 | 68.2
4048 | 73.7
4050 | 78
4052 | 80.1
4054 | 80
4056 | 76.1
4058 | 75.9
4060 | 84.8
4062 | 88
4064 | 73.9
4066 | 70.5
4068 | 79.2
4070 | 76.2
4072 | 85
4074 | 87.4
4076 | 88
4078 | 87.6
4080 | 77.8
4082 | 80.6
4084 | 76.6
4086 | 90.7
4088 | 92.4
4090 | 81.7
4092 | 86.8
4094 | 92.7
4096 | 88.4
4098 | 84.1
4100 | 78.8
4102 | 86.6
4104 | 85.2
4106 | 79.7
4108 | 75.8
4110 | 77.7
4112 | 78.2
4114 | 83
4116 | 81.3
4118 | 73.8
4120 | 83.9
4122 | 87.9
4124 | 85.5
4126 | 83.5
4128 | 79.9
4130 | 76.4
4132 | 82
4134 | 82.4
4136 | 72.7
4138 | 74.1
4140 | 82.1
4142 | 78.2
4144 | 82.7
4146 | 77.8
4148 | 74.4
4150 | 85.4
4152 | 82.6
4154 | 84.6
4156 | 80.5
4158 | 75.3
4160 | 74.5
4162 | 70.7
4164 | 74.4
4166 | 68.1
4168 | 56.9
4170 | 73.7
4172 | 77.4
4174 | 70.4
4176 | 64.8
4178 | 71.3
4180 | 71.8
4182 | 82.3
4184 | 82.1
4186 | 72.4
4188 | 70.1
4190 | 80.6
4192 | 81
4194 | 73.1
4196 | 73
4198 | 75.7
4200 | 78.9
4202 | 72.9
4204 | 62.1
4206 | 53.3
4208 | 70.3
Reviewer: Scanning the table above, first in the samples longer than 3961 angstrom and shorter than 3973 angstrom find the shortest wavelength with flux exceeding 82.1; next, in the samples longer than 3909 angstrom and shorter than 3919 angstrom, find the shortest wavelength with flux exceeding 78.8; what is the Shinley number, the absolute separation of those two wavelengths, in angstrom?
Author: 56 angstrom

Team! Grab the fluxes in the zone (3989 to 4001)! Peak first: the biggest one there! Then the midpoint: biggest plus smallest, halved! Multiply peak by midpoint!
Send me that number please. 7552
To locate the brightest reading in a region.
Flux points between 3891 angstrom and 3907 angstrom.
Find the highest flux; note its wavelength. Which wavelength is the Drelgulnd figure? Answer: 3892 angstrom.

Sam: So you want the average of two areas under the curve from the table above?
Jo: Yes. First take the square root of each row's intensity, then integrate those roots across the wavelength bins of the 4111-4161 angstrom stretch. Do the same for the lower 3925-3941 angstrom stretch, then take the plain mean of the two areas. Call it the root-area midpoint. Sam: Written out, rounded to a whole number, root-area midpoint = 293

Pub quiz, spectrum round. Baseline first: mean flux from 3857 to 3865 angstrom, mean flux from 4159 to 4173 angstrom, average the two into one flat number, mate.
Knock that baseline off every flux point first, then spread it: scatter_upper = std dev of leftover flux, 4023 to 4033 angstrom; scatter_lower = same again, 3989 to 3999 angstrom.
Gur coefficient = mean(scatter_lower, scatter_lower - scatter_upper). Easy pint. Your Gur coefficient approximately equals 0.1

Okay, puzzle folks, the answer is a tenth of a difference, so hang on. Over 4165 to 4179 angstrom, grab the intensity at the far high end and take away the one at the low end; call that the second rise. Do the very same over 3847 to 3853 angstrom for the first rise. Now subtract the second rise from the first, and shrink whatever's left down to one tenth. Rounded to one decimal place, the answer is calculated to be -1.0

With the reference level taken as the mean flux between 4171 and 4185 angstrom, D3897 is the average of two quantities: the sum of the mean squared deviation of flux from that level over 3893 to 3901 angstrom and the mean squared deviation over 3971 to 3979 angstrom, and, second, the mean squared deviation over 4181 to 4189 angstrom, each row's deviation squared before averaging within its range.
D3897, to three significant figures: 125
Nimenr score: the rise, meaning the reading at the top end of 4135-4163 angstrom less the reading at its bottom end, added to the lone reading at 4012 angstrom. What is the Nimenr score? 82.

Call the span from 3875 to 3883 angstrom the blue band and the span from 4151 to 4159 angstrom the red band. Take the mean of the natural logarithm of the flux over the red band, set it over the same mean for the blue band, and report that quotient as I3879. 1.00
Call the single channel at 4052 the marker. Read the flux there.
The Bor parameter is 80.1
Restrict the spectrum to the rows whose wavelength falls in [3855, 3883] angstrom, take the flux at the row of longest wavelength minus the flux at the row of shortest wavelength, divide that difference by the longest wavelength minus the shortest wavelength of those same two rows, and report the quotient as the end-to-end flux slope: -0.6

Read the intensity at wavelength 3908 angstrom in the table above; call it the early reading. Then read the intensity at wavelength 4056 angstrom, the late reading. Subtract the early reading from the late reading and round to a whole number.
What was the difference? -4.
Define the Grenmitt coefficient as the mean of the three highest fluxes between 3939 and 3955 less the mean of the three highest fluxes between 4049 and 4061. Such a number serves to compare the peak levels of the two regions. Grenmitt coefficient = 9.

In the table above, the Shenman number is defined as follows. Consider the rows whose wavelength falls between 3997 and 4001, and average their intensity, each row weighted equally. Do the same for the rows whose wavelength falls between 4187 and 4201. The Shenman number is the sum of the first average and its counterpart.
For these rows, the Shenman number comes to 164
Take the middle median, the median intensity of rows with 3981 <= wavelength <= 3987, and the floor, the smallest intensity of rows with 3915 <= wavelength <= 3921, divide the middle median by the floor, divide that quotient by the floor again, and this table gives 0.0108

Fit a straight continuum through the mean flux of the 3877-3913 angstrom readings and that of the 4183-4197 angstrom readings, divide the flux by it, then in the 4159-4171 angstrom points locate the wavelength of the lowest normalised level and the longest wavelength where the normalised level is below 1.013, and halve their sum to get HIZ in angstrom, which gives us 4169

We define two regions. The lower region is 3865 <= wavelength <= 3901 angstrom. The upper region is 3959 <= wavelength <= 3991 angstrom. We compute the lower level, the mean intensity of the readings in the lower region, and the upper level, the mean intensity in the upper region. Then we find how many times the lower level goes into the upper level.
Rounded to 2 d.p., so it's 0.86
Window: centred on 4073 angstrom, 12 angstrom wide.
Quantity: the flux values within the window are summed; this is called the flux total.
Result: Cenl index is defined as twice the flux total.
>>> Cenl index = 1007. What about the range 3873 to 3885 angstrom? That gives 984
